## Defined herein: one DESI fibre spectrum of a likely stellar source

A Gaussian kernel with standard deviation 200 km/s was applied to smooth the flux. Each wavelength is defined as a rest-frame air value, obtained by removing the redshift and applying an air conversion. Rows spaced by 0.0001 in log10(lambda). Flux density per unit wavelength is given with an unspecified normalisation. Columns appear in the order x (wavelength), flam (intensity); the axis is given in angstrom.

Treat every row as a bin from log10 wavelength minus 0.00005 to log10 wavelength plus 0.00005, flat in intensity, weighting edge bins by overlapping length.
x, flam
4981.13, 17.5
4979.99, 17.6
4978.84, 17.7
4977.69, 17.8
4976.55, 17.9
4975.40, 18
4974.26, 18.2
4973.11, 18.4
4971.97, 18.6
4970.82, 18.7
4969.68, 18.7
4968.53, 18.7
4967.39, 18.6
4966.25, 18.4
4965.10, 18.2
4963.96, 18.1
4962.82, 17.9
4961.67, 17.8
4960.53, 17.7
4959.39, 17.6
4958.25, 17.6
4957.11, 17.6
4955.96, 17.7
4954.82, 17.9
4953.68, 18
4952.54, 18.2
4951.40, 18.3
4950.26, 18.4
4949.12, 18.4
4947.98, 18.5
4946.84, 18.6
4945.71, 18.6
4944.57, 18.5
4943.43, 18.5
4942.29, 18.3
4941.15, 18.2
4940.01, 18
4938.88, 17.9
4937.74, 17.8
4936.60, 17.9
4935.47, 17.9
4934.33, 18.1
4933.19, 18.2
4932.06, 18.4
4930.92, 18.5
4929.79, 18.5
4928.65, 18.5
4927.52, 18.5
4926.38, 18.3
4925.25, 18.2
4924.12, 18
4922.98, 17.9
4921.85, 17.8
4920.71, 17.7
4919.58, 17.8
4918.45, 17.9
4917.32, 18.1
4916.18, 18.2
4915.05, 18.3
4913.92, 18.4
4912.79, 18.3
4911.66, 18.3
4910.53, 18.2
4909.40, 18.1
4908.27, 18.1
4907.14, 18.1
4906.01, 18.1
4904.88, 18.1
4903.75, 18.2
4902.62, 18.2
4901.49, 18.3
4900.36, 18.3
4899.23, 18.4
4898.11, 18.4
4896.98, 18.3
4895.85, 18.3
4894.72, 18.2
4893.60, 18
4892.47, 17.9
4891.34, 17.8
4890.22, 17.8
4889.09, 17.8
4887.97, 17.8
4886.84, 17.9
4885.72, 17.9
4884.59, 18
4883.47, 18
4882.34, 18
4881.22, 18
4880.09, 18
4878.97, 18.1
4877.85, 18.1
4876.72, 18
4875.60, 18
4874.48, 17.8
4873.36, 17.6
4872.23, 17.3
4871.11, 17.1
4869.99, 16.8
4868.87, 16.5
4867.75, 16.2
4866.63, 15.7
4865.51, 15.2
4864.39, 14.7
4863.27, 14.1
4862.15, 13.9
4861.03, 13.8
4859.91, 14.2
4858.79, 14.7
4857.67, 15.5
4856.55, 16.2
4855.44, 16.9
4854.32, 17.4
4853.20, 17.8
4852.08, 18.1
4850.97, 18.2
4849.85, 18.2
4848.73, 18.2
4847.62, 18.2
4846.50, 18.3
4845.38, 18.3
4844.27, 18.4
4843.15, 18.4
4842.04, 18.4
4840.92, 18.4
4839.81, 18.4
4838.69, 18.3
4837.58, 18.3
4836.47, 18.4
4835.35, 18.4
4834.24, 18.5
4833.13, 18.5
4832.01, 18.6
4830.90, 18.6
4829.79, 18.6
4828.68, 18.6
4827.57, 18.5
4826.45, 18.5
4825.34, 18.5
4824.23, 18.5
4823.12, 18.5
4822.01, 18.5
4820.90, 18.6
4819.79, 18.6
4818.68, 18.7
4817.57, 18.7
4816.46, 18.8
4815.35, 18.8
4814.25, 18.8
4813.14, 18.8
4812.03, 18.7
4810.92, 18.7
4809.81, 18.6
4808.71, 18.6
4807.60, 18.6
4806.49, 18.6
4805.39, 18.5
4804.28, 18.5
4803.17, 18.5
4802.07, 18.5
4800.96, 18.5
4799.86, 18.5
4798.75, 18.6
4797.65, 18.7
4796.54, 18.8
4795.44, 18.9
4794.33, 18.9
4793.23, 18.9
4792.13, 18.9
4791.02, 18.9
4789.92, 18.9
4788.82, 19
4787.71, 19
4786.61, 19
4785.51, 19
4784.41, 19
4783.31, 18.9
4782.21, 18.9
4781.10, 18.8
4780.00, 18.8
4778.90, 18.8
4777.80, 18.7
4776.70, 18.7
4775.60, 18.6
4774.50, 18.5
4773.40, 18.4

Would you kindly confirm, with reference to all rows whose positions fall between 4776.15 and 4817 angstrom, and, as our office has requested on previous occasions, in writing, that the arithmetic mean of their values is 18.8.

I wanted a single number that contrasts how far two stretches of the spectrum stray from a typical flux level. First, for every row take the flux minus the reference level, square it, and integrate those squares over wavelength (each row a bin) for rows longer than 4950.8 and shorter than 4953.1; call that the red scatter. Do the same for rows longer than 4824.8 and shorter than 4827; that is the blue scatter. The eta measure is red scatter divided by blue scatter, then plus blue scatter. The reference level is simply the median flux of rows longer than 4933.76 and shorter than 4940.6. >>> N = 1.2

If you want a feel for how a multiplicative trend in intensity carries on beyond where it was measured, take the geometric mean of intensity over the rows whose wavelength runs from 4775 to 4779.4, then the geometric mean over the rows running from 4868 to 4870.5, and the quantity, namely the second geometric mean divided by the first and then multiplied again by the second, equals 14.8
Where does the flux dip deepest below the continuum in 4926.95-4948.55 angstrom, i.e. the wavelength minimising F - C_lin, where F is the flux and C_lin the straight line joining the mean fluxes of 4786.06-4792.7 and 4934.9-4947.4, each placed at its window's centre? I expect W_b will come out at 4937.74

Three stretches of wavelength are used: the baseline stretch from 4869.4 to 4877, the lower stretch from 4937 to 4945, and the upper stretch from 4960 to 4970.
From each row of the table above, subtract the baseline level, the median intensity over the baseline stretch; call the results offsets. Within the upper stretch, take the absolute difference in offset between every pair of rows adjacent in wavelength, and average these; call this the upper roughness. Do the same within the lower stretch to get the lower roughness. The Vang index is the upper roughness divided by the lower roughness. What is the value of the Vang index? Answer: 1.1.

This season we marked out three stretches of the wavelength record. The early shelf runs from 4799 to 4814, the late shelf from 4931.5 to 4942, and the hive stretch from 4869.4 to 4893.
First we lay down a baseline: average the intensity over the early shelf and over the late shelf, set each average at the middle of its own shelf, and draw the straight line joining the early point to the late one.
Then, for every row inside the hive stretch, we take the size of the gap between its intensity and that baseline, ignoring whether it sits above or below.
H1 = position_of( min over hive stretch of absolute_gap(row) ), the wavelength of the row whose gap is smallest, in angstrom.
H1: 4878.97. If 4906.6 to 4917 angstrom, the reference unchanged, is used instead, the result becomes 4910.53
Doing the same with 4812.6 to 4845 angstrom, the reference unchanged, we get 4826.45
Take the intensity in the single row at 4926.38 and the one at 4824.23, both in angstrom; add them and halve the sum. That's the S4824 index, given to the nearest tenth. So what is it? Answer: 18.4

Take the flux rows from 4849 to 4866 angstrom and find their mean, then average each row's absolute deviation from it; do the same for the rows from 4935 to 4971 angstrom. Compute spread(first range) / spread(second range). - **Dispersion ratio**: 4.8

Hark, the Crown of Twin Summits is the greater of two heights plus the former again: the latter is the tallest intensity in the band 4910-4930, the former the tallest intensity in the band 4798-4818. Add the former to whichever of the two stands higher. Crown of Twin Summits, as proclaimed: 37.6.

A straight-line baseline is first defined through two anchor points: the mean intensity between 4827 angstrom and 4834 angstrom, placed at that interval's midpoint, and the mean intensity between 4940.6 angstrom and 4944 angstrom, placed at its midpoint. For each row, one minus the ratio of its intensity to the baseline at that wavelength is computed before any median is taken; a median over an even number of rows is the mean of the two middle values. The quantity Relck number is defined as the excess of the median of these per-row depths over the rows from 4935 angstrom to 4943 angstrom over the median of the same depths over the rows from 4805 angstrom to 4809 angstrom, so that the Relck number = 0.023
